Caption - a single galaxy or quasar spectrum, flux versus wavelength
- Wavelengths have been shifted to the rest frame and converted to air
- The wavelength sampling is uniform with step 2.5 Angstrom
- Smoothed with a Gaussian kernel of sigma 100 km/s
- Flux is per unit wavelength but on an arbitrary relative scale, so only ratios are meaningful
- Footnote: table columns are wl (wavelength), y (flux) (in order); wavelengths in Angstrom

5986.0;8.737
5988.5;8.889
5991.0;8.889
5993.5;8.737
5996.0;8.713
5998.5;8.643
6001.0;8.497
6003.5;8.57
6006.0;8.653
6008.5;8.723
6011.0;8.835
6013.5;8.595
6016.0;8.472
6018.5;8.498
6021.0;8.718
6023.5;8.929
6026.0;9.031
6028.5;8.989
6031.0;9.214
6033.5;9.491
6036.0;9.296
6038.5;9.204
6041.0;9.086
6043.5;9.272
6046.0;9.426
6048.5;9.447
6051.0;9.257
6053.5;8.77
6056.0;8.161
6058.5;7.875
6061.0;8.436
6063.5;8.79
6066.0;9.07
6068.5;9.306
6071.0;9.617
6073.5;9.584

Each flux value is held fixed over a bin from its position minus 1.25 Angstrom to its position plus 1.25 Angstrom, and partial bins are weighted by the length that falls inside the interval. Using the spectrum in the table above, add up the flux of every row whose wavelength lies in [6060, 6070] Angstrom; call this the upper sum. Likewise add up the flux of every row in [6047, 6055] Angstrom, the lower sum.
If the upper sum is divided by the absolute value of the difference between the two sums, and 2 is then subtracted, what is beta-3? 2.4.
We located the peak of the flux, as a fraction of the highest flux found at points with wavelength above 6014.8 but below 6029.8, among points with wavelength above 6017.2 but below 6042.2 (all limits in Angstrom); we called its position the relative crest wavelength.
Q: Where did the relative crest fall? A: 6033.5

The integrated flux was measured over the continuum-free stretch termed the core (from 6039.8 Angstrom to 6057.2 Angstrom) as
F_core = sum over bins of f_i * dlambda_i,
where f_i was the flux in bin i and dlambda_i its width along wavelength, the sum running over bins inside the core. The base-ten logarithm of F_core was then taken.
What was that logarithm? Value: 2.20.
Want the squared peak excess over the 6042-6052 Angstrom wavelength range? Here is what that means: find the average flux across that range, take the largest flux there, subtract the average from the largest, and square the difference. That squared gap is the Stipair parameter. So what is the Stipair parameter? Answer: 0.01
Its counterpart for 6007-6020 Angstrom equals 0.04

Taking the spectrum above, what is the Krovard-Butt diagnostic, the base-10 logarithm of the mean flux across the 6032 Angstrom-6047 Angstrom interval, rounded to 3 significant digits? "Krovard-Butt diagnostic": 0.968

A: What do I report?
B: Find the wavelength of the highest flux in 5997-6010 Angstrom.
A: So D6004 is 6008.5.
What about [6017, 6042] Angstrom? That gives 6033.5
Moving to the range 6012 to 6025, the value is 6023.5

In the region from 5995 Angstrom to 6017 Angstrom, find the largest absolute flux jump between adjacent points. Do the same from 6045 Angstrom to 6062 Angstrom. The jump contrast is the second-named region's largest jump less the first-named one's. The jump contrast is 0.37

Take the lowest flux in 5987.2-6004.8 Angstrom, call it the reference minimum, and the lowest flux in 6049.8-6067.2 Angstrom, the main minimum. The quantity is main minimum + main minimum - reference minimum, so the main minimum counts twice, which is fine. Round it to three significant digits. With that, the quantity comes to 7.25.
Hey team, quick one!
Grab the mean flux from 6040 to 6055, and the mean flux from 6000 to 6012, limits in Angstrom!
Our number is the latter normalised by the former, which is 0.94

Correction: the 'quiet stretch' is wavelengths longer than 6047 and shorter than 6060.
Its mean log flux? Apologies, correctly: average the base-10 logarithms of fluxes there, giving 0.939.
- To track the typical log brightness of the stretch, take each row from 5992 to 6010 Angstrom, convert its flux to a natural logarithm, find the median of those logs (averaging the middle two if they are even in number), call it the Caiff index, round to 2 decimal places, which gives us 2.16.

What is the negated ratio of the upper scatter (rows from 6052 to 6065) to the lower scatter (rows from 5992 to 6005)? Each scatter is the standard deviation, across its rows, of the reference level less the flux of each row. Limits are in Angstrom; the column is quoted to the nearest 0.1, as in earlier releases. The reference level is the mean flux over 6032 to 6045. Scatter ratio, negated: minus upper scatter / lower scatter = -4.0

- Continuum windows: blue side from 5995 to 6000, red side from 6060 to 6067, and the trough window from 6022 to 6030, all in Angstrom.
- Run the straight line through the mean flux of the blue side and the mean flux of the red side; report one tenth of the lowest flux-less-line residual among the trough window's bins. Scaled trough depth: 0.02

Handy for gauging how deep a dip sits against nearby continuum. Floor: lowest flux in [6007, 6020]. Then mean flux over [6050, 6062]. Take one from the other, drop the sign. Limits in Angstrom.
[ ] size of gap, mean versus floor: 0.0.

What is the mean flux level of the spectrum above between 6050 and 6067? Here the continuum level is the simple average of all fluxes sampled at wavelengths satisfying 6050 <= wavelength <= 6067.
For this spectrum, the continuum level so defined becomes 8.6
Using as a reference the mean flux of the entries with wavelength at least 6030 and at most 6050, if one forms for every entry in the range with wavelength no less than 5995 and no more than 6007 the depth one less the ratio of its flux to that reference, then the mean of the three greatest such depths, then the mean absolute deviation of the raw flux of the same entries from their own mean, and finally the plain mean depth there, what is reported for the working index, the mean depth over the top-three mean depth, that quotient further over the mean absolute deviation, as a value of 14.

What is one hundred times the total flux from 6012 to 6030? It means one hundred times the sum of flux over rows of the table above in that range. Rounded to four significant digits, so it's 6123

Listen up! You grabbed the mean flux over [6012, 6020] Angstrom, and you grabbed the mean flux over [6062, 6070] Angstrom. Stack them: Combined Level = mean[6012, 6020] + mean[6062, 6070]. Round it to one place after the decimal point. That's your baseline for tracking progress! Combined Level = 17.6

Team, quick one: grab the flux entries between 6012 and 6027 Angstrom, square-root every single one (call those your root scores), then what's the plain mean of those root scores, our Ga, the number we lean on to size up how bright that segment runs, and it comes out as 2.95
